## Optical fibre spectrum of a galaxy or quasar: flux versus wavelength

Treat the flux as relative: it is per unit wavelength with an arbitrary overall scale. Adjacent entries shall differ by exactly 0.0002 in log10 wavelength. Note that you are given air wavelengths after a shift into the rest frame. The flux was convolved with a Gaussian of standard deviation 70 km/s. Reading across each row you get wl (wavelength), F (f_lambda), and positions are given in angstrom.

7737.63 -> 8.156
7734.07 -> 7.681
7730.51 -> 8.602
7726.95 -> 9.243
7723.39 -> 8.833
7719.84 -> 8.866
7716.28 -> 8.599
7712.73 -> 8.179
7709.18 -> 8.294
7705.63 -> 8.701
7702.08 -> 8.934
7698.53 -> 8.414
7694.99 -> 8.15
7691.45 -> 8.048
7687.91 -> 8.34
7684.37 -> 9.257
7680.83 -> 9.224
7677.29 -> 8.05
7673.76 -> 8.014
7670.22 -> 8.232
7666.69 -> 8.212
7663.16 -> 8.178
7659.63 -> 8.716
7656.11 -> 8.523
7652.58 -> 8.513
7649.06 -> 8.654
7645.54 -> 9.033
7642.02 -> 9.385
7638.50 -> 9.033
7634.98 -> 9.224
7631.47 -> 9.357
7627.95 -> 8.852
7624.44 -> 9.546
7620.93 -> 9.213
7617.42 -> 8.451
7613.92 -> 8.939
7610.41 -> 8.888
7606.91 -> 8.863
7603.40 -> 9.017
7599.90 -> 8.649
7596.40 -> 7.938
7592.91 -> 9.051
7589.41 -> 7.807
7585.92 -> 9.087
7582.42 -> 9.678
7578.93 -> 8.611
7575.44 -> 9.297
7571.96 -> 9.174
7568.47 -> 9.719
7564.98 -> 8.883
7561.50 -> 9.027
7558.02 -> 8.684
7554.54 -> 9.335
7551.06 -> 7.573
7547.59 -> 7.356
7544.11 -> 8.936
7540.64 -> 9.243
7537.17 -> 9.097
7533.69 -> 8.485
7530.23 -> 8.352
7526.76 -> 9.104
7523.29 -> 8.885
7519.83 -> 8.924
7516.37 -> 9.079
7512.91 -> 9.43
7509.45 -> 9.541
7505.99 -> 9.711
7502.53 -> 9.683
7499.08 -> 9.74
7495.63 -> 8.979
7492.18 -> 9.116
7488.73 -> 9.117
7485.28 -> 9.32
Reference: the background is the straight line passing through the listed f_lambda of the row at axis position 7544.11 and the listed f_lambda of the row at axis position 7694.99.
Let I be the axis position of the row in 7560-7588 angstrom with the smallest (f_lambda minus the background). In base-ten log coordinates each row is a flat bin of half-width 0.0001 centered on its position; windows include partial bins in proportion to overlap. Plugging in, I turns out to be 7578.93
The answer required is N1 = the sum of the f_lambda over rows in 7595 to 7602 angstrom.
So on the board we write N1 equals 17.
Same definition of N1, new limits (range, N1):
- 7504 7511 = 19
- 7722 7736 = 34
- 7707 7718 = 25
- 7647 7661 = 34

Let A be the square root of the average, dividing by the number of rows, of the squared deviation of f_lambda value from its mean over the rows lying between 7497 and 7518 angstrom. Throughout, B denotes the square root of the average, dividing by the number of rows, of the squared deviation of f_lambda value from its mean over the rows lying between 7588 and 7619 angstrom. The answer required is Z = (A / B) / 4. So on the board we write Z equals 0.13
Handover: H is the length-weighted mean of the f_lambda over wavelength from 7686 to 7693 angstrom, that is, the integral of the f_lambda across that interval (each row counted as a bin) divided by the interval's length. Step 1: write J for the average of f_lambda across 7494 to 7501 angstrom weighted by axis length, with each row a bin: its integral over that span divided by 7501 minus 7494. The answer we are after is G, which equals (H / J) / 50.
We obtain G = 0.0175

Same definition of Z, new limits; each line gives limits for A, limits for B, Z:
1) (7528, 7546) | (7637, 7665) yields 0.24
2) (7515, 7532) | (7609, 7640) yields 0.22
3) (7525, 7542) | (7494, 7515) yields 0.35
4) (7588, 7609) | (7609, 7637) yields 0.39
